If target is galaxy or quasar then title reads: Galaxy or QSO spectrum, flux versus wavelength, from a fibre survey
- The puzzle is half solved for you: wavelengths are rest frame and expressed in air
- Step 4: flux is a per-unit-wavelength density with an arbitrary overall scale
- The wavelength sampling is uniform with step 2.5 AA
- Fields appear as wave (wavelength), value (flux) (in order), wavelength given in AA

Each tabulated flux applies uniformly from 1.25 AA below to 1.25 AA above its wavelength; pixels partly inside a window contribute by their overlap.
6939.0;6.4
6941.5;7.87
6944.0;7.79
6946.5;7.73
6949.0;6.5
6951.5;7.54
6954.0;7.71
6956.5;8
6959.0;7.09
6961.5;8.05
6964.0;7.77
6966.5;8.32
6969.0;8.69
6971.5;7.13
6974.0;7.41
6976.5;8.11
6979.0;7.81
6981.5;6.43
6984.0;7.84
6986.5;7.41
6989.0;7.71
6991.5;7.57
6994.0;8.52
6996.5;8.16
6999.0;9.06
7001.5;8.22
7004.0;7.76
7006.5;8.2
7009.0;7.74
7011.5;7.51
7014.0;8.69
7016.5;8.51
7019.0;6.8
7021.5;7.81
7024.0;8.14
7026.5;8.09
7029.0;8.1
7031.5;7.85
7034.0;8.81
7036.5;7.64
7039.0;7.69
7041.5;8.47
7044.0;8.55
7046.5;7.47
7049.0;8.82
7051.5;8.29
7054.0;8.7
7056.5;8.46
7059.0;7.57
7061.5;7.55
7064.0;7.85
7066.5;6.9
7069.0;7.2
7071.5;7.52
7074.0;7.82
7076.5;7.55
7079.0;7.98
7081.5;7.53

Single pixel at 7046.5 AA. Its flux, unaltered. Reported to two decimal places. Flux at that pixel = 7.47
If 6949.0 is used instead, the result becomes 6.50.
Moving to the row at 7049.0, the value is 8.82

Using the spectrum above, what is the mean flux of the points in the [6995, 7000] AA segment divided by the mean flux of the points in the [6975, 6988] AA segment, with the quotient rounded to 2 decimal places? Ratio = 1.14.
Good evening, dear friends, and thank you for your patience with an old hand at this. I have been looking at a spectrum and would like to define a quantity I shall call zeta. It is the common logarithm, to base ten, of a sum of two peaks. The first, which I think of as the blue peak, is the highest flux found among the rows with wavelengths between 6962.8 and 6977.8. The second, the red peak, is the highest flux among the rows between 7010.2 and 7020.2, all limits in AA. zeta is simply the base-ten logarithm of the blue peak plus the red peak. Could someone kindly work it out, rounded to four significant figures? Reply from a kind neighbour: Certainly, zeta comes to 1.240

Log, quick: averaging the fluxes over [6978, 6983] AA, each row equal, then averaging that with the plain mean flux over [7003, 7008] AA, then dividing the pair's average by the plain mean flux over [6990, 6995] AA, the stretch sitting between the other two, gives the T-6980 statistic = 0.94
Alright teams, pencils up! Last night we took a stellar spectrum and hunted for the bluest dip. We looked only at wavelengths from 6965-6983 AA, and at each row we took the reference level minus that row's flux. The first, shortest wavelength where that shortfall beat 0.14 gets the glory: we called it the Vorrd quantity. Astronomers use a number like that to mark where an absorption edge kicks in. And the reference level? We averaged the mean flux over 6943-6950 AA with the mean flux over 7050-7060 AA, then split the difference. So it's 6971.5 AA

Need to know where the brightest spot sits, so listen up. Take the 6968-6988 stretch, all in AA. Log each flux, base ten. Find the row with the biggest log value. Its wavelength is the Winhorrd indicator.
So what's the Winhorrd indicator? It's 6969.0 AA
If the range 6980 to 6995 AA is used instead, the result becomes 6994.0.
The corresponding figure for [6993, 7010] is 6999.0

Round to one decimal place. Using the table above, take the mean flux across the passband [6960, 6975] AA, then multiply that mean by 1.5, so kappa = 11.8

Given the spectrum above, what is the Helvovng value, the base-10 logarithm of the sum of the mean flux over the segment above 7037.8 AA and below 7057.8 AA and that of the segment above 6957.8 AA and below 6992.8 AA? 1.203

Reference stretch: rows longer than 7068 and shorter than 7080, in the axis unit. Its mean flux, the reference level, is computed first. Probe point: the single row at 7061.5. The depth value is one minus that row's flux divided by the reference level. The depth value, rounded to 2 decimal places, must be 0.01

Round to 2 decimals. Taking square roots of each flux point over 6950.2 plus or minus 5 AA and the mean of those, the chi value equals 2.71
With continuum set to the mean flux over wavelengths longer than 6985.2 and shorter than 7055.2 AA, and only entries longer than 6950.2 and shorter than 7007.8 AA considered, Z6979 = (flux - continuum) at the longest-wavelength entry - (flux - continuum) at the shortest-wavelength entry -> 0.66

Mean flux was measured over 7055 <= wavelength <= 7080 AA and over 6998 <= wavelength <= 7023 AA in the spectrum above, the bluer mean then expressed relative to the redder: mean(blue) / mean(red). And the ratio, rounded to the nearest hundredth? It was 1.05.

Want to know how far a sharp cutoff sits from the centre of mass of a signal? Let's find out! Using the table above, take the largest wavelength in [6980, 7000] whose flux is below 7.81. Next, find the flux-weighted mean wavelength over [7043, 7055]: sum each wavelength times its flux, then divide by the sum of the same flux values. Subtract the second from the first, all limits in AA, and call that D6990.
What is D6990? -57.6 AA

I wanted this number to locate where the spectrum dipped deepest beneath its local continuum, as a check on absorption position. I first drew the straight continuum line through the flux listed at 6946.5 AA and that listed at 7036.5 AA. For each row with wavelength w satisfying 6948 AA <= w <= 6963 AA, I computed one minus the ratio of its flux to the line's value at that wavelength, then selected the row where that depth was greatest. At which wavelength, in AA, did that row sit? 6949.0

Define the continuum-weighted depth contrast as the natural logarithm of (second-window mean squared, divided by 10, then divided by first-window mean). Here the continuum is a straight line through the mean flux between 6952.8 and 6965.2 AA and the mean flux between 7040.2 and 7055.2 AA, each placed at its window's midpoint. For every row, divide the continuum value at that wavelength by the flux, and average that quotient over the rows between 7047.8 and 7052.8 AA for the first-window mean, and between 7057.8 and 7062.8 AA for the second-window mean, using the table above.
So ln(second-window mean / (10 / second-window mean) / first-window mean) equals -2.06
